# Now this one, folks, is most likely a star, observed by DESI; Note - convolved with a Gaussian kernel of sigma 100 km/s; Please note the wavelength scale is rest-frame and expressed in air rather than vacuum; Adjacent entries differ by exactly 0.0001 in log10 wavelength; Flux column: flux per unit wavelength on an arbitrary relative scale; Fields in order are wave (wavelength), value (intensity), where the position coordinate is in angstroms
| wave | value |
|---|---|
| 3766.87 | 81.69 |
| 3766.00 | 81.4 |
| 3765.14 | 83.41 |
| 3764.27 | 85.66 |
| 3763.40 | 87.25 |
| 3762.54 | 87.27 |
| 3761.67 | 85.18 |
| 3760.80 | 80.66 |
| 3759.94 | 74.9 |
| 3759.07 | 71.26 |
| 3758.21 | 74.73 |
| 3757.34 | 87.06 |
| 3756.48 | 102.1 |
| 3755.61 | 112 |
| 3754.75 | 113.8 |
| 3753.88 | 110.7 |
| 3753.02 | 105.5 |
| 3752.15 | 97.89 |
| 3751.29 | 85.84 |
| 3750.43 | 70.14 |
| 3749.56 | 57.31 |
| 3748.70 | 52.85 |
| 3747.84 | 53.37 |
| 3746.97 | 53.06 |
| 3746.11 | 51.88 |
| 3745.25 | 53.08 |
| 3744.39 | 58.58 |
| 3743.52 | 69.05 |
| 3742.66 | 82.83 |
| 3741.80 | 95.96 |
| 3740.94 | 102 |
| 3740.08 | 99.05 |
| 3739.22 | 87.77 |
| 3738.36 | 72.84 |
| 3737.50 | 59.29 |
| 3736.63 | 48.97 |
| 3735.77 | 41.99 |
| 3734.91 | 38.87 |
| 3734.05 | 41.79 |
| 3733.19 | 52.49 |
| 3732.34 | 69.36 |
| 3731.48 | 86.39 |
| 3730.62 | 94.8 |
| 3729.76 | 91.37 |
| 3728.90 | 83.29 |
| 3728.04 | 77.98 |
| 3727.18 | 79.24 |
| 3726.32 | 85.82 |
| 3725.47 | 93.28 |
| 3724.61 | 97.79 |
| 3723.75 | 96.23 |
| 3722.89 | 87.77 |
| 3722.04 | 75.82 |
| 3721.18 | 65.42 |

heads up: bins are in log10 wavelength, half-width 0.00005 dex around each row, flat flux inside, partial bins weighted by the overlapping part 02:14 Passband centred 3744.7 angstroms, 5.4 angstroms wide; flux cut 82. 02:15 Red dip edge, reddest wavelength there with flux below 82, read 3746.97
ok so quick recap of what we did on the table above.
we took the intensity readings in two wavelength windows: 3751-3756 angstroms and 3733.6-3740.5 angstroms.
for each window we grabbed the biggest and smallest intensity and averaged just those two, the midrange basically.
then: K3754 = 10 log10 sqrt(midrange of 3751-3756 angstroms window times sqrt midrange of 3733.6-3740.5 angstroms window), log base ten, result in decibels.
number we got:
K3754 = 14.6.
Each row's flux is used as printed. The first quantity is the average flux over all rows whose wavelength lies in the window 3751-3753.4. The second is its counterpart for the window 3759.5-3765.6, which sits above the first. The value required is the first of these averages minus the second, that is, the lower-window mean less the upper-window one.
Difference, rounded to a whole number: 13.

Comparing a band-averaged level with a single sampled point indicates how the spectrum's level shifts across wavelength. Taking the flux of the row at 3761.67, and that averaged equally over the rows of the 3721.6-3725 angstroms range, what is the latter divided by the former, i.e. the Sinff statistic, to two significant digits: 1.0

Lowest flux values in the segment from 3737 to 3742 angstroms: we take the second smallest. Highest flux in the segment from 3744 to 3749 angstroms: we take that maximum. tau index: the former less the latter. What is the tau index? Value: 14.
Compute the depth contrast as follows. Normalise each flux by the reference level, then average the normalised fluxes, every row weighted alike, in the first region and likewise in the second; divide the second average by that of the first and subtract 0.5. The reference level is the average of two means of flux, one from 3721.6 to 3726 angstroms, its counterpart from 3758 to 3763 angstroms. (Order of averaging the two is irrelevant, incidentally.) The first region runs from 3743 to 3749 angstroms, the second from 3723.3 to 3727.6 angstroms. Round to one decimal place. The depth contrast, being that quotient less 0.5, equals 1.1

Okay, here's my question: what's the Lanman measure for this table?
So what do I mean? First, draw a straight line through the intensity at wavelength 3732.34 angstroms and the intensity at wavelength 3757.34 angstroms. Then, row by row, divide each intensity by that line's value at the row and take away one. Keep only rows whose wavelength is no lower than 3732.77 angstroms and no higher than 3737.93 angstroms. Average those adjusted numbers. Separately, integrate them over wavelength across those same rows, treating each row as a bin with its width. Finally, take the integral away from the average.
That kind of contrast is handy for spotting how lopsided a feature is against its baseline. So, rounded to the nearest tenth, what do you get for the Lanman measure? 1.4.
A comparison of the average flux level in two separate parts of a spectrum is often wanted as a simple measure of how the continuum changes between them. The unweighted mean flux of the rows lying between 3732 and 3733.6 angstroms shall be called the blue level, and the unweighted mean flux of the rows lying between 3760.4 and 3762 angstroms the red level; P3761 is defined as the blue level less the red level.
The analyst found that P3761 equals -22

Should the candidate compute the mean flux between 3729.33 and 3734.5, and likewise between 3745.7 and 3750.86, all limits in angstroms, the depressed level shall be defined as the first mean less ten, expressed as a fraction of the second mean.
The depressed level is 1.11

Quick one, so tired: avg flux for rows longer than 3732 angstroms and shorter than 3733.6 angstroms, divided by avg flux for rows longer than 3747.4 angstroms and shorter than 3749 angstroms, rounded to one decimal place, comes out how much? 1.1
